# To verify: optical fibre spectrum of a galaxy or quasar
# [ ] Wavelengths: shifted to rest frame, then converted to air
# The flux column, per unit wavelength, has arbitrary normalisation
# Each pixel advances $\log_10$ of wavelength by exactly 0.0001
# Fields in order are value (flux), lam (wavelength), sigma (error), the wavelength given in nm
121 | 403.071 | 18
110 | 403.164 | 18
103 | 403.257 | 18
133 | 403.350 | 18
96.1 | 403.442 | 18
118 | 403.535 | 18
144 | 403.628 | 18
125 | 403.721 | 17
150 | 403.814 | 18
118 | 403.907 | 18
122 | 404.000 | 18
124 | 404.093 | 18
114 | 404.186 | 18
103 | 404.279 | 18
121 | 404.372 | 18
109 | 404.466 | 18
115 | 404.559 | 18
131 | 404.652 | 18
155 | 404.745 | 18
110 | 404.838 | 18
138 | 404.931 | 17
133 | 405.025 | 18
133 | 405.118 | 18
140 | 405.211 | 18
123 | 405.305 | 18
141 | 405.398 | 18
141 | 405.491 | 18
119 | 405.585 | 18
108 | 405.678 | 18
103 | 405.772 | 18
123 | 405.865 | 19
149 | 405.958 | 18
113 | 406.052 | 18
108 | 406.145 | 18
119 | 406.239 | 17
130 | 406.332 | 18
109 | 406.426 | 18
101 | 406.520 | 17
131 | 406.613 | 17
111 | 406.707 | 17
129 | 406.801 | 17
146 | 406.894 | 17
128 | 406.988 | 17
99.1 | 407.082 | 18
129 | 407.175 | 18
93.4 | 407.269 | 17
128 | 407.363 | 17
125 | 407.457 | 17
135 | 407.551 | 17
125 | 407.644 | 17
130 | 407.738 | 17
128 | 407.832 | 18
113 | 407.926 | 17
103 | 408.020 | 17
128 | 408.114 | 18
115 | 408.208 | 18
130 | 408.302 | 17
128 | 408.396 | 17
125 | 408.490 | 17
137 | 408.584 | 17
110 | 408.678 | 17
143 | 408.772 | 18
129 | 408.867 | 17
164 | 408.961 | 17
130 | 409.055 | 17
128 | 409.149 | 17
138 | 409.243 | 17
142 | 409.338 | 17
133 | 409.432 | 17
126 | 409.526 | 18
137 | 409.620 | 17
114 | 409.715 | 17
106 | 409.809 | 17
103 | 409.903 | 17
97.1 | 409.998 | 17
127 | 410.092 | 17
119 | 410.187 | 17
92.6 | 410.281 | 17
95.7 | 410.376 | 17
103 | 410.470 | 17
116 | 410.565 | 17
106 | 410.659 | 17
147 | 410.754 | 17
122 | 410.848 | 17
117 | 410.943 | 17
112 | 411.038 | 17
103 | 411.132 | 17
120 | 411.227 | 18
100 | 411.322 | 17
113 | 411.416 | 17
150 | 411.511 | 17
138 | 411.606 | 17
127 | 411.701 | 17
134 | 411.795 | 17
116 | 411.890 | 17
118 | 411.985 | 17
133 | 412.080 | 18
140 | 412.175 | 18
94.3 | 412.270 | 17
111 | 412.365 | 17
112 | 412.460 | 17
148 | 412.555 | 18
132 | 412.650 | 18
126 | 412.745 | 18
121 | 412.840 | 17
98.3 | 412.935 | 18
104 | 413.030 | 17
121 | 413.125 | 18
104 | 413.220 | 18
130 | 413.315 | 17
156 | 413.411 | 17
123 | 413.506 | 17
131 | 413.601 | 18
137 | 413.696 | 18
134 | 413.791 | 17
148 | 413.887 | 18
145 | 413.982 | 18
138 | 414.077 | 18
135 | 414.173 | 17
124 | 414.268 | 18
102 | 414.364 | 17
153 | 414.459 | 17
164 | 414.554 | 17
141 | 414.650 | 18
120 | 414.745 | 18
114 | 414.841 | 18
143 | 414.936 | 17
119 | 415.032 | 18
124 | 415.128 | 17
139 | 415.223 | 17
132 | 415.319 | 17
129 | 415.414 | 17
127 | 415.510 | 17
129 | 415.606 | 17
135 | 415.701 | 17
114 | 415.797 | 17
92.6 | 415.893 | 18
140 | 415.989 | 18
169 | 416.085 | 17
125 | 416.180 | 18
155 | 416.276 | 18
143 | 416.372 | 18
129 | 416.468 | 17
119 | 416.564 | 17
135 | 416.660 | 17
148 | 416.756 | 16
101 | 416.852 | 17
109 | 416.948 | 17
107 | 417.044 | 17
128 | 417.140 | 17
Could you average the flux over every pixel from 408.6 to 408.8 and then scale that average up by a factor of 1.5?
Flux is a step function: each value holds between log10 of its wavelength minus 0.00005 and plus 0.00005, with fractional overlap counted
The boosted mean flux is 190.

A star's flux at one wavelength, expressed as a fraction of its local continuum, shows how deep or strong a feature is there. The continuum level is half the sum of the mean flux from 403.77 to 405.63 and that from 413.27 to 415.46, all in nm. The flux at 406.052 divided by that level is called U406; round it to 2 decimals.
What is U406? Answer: 0.87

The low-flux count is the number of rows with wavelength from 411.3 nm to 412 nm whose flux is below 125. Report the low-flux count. 4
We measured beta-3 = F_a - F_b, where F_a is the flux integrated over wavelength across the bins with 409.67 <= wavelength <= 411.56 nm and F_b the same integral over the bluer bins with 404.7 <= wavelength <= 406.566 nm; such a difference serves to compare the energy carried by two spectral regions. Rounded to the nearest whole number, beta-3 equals -19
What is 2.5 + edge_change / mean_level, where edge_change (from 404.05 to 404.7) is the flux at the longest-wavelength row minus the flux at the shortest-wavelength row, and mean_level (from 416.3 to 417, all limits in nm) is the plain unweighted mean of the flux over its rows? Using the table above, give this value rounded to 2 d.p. 2.56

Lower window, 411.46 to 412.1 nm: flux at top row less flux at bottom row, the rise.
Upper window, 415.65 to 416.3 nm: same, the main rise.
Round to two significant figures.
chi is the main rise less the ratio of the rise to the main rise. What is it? 21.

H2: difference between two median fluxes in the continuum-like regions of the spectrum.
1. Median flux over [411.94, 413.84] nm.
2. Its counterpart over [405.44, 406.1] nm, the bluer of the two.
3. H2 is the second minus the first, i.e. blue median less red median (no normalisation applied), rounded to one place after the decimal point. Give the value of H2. -5.5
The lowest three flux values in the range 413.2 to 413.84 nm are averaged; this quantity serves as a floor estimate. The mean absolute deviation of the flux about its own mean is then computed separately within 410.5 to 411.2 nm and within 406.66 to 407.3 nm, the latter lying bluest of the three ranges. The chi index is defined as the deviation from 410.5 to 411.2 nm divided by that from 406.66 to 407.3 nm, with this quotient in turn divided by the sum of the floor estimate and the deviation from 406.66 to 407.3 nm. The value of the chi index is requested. 0.0046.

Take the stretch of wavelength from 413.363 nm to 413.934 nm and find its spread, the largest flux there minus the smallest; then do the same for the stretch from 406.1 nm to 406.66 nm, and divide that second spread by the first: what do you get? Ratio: 0.91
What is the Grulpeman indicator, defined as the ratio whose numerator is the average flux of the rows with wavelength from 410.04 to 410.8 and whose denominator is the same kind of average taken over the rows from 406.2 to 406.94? 0.93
